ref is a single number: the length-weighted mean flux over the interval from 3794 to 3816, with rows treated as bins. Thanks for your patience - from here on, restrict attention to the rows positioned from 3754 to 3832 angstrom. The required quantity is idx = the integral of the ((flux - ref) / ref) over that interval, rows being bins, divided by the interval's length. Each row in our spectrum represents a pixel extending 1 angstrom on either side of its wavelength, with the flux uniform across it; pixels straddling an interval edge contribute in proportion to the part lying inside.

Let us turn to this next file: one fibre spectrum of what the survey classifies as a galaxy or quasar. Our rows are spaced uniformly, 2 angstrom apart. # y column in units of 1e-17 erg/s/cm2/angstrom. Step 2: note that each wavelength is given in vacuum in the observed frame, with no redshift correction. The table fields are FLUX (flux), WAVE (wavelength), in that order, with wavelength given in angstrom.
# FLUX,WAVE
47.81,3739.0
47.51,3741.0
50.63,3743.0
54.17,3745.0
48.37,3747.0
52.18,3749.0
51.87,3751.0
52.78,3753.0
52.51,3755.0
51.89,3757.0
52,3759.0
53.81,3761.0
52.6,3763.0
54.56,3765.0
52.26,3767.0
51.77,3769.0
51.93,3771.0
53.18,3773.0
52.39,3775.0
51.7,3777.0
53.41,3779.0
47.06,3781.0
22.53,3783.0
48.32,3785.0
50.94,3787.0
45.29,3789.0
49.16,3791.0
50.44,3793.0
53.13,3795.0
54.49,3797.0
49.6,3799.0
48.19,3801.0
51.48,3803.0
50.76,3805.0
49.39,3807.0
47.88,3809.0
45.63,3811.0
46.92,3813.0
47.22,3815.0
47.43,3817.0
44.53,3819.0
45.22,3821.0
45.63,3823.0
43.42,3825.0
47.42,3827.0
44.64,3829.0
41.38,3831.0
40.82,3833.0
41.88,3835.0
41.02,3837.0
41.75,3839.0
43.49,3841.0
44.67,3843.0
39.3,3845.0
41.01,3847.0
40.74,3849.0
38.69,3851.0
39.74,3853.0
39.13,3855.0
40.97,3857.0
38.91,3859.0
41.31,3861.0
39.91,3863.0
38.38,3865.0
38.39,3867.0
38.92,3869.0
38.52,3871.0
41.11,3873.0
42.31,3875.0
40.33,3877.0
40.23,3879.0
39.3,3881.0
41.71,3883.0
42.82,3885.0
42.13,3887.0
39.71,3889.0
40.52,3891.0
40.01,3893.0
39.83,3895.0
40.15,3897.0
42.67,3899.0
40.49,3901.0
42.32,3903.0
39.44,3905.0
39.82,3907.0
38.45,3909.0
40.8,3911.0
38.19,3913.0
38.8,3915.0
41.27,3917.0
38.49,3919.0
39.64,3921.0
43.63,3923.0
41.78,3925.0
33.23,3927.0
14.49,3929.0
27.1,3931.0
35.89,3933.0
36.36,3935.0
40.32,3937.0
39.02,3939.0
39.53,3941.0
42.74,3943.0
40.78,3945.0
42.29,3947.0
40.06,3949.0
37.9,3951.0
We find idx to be -0.015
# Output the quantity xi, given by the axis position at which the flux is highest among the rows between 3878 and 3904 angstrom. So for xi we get 3885.0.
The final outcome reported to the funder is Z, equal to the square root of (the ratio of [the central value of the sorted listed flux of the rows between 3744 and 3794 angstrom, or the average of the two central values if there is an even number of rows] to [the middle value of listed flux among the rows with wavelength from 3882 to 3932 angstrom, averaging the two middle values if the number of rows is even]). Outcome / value 1.14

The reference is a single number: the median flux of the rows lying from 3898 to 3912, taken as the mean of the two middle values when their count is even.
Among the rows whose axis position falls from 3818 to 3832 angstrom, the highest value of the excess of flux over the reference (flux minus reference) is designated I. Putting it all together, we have 6.9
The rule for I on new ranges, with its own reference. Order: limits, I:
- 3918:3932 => 3.1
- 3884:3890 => 2.3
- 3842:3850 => 4.2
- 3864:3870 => -1.6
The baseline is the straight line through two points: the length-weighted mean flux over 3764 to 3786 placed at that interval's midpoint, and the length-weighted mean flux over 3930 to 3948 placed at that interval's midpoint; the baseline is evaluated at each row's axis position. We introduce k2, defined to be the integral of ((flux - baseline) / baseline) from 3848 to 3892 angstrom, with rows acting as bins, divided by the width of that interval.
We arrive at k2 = -0.06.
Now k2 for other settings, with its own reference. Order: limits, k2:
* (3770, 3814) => 0.02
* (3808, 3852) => -0.04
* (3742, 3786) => 0.02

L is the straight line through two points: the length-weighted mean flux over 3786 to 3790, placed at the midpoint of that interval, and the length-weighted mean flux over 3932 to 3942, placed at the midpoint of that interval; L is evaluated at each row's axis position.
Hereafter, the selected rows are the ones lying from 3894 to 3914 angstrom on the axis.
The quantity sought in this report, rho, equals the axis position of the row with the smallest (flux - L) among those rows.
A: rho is 3909.0 angstrom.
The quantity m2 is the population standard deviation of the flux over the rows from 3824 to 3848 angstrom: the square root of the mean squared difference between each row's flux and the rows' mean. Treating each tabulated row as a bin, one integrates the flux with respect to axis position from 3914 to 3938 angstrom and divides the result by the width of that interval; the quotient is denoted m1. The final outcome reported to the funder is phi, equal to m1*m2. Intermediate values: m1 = 35.9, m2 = 2.1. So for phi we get 77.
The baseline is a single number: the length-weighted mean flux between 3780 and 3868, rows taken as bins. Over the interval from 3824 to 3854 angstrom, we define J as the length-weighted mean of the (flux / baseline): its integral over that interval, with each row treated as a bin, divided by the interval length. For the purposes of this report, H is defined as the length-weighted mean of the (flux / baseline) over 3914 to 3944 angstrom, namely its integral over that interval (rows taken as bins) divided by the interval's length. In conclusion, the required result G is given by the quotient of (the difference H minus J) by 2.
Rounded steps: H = 0.83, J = 0.95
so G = -0.06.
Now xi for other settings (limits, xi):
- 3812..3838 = 3817.0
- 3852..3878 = 3875.0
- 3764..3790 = 3765.0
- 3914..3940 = 3923.0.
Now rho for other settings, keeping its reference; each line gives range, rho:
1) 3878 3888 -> 3881.0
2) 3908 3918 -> 3909.0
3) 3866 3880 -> 3867.0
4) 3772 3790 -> 3783.0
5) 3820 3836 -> 3833.0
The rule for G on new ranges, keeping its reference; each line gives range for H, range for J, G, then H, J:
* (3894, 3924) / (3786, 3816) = -0.10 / 0.91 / 1.11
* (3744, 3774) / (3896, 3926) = 0.14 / 1.18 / 0.91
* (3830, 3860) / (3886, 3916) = 0.01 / 0.92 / 0.91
